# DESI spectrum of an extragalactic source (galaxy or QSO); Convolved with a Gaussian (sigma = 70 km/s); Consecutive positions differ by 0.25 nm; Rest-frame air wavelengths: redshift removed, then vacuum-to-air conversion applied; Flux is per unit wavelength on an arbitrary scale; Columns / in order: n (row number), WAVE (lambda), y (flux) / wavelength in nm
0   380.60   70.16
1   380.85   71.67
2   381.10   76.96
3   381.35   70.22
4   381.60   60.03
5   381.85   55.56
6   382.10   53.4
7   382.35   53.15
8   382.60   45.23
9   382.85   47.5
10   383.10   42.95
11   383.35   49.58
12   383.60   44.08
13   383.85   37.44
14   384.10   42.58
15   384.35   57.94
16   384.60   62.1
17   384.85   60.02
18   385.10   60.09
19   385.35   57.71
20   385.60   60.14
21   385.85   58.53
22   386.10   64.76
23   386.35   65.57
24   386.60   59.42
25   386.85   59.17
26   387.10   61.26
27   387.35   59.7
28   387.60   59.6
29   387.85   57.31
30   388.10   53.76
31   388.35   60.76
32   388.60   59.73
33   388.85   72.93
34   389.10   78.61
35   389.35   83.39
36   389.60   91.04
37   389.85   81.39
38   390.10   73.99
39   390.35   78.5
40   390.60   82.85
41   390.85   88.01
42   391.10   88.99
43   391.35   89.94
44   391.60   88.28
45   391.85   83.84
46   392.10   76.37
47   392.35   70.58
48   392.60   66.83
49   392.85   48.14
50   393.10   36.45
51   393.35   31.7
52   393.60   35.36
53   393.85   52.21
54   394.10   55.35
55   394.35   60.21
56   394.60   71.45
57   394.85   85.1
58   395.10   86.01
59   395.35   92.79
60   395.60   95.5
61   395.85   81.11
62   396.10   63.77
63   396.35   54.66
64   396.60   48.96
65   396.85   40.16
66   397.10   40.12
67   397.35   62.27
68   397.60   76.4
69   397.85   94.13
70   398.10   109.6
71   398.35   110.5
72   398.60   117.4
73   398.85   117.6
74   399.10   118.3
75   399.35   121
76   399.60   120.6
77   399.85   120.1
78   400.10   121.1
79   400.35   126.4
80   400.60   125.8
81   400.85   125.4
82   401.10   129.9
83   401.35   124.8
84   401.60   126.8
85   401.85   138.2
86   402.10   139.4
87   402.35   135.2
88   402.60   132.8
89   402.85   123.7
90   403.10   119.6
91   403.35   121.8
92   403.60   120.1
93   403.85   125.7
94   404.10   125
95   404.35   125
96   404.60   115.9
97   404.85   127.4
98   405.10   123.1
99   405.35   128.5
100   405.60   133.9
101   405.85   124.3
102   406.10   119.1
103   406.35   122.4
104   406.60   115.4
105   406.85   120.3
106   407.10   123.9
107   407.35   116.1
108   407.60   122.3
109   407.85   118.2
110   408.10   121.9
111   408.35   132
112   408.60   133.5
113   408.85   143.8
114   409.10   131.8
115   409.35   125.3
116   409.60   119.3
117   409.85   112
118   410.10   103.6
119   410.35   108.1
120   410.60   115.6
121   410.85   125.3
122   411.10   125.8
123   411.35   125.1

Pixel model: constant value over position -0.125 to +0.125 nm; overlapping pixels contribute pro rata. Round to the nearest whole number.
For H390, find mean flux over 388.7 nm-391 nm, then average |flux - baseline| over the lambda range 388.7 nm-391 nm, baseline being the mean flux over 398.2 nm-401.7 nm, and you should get 41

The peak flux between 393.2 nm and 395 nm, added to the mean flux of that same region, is 141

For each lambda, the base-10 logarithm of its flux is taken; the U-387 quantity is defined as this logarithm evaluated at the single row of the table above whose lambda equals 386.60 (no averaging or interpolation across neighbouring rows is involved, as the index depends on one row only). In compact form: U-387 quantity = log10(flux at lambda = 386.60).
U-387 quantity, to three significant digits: 1.77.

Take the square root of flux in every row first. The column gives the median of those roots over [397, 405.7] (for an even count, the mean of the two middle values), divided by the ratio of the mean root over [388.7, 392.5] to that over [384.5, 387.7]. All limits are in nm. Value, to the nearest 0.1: 9.6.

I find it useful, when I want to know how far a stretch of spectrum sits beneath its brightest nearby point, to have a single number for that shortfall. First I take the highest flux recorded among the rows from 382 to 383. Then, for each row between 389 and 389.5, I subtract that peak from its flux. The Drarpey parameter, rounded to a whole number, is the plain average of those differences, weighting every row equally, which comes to 28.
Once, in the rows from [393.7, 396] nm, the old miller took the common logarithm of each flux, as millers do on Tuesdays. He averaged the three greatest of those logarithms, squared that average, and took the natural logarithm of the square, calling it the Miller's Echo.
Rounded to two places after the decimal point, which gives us 1.35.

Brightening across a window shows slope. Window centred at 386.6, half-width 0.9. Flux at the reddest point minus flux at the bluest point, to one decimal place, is 1.2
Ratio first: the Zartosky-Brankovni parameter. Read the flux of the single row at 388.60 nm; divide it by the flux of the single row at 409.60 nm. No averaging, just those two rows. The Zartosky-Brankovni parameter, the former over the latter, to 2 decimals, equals 0.50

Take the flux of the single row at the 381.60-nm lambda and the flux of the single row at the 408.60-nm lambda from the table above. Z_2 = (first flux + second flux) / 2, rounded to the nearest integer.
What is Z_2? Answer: 97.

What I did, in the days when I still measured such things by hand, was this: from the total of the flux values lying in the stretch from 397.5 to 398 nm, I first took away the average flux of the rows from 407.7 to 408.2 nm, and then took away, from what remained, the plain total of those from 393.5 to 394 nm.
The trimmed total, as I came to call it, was -37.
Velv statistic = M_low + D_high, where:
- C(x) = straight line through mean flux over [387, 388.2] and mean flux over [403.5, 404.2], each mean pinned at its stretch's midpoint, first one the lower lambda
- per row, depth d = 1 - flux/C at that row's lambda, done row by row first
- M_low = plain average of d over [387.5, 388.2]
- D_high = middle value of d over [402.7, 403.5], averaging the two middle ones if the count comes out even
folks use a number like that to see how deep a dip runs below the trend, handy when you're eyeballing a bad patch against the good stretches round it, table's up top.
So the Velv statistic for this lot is 0.04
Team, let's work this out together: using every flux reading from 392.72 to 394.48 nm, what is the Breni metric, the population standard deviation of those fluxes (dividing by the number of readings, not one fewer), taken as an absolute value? 10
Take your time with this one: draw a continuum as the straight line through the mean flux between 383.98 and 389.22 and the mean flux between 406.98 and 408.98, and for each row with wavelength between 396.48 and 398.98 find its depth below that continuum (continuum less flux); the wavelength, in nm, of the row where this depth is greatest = 397.10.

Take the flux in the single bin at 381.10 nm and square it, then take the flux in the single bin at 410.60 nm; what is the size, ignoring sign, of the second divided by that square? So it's 0.020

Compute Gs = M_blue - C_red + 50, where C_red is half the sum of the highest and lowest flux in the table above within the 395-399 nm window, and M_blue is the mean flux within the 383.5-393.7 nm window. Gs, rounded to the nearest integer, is 36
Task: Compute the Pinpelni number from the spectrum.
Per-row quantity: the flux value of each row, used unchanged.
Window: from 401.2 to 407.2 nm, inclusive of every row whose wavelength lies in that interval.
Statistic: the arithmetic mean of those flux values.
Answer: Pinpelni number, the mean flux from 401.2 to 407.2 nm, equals 126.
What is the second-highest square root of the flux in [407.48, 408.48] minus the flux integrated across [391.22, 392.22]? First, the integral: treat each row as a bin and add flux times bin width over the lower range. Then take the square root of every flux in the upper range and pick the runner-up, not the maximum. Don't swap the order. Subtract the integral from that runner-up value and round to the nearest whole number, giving -74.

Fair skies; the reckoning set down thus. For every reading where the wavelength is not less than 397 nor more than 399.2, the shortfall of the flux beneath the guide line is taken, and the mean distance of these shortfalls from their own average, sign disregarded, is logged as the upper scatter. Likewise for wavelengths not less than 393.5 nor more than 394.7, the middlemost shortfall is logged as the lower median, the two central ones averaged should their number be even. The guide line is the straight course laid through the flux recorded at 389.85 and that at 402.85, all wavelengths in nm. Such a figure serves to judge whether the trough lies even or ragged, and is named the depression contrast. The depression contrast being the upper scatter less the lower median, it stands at -19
